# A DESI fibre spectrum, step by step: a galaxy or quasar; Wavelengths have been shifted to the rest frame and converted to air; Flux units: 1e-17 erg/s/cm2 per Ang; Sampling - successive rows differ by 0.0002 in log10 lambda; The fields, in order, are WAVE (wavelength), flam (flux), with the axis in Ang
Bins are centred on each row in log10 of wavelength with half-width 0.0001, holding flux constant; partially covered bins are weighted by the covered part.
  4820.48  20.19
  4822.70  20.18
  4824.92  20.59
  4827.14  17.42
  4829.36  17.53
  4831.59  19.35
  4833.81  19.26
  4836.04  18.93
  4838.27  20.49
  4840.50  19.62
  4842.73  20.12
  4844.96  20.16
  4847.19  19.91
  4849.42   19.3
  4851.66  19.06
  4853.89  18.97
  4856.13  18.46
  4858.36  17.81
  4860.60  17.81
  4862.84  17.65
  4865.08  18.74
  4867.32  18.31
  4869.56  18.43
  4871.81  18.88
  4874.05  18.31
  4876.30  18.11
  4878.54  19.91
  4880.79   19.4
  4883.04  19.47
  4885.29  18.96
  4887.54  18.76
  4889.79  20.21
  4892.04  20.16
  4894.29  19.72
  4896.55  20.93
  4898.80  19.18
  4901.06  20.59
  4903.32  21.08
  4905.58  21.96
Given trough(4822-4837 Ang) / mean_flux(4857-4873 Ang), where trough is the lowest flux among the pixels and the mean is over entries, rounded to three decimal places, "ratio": 0.955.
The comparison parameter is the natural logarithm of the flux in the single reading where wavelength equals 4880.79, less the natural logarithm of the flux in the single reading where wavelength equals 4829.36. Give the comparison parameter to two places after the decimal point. 0.10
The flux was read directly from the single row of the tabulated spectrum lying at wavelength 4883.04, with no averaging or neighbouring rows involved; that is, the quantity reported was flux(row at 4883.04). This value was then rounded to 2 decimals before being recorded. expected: 19.47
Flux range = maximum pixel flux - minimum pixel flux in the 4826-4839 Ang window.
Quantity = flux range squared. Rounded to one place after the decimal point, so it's 9.4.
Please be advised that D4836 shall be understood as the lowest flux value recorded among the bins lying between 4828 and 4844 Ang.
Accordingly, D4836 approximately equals 17.53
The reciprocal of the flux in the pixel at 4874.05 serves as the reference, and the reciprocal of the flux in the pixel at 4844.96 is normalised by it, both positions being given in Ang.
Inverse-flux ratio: 0.91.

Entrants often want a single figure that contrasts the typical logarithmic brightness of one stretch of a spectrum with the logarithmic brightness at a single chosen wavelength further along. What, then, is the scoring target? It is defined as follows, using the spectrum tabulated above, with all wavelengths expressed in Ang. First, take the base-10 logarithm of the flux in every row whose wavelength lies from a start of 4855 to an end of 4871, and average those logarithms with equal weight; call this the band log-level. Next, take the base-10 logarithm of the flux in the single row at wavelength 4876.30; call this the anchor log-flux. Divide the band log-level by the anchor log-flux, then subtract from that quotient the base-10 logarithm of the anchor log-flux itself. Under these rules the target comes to 0.90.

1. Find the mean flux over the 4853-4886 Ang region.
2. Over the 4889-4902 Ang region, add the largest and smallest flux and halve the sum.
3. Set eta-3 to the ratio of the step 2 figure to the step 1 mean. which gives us 1.08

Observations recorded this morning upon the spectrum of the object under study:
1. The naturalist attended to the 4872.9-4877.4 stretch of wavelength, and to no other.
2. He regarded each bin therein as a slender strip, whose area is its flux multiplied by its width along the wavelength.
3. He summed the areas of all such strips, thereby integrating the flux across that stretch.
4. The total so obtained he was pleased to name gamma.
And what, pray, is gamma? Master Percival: 82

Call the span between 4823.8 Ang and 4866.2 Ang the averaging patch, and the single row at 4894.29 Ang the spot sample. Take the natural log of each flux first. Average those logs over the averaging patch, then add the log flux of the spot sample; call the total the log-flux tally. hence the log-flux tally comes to 5.93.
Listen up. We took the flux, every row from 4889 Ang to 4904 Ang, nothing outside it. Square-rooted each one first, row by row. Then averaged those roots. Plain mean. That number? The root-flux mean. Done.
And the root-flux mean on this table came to 4.50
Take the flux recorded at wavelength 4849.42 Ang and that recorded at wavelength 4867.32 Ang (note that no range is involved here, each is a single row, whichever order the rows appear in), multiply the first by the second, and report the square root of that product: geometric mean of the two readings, 18.8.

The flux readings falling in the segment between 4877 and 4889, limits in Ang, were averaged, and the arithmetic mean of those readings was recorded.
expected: 19.3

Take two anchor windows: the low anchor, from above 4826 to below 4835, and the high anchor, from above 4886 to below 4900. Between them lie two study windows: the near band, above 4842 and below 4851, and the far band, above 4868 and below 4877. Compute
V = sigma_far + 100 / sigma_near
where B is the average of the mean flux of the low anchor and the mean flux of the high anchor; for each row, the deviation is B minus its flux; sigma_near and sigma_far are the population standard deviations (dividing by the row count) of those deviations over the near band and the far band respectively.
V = 291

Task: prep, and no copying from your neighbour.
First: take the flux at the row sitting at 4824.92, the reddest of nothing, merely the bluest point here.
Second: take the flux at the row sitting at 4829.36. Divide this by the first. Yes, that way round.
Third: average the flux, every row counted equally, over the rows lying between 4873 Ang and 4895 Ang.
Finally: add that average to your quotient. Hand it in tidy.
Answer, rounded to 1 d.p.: 20.2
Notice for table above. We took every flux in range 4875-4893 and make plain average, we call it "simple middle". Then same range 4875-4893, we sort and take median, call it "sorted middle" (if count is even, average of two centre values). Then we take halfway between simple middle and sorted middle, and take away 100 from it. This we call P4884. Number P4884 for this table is -80.6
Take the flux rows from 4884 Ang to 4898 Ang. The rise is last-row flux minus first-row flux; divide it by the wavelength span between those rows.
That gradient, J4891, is 0.2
